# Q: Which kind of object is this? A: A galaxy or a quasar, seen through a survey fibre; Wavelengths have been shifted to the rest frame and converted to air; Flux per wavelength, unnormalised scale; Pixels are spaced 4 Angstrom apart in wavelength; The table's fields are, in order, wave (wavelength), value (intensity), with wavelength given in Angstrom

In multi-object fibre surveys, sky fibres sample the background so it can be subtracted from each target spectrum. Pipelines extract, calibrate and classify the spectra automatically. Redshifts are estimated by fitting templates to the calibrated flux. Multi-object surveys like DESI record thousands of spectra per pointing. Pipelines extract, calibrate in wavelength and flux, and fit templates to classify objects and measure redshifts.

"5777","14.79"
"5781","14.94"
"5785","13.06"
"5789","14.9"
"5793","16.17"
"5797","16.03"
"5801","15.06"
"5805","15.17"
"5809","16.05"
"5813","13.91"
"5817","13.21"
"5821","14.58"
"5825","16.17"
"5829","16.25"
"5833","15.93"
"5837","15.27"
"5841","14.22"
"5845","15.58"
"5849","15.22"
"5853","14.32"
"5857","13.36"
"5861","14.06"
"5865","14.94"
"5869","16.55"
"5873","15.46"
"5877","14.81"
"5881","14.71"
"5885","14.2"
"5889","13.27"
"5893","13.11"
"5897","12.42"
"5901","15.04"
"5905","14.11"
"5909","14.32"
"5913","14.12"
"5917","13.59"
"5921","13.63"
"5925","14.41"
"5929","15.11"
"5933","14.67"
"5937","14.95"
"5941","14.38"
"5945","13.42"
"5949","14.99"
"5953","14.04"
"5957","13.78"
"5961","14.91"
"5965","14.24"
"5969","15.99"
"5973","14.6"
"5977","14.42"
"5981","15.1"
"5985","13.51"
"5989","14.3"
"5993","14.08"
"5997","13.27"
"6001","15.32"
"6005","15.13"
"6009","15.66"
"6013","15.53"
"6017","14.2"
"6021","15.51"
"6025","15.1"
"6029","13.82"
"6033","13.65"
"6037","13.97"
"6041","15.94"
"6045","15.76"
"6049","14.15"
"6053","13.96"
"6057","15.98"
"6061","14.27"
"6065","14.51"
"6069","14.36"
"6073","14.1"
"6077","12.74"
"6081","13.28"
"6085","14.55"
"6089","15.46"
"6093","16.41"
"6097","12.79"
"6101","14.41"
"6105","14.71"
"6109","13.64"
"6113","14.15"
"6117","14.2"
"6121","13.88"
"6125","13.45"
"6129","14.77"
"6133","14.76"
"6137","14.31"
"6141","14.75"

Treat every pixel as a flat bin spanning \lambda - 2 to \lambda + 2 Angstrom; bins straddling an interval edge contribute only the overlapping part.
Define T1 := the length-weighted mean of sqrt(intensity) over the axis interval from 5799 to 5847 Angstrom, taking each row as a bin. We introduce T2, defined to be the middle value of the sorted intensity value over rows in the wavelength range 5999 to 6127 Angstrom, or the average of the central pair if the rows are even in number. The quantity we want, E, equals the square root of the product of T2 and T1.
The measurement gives 7.46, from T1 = 3.89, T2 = 14.3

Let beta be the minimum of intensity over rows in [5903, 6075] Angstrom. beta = 13.27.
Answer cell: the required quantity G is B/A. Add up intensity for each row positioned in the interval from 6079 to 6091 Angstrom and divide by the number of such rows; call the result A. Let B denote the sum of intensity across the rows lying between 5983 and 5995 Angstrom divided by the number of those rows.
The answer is 0.97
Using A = 14.4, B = 14.0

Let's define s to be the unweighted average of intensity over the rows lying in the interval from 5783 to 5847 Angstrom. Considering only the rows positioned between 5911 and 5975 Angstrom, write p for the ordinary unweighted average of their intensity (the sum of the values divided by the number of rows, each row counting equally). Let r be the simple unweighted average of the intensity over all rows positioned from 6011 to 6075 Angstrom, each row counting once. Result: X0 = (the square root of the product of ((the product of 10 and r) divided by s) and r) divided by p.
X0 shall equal 0.828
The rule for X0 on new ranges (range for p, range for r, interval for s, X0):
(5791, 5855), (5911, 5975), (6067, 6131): 0.797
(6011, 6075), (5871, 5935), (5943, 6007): 0.804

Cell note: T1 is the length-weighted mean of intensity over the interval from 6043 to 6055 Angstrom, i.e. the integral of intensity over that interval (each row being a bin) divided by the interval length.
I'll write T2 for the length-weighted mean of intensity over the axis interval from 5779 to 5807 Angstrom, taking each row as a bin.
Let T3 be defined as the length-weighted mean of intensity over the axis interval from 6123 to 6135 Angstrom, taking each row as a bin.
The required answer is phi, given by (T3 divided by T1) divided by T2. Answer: 0.065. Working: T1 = 14.6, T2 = 15.0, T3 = 14.3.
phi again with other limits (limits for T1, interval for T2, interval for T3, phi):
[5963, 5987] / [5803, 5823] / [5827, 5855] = 0.071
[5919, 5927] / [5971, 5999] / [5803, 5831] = 0.076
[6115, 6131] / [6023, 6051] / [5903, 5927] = 0.068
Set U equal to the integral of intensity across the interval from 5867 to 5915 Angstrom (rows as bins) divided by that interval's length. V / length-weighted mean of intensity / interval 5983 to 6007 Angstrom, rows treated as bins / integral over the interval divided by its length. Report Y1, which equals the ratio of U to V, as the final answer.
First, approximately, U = 14.3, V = 14.3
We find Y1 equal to 1.01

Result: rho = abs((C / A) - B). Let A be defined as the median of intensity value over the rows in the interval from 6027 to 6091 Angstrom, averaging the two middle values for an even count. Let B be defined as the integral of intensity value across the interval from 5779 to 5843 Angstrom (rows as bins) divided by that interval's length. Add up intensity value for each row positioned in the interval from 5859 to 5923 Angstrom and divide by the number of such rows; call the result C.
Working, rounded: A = 14.2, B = 15.06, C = 14.3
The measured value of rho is 14.1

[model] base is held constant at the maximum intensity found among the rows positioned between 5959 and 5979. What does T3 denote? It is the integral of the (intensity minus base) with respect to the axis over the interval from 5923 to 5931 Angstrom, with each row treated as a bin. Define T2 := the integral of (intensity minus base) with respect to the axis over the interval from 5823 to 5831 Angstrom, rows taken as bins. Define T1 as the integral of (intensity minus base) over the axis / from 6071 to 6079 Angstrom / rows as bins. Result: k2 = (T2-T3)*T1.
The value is -238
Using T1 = -20.6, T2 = 2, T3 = -10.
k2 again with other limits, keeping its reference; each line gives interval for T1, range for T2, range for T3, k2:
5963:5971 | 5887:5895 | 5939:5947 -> 40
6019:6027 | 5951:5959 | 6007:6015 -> 74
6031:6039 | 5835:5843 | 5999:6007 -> 67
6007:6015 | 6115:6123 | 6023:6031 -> 11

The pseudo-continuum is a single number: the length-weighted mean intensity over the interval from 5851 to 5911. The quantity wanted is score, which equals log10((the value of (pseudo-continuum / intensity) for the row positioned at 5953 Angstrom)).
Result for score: 0.008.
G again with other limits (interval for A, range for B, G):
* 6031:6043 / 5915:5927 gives 0.96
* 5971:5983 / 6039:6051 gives 1.04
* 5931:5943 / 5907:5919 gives 0.96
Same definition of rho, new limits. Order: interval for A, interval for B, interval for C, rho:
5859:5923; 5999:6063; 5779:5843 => 13.8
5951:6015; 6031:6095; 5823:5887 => 13.5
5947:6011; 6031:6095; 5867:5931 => 13.6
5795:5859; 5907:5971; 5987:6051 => 13.4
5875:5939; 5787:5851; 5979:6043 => 14.2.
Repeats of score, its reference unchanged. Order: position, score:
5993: 0.007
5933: -0.011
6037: 0.011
